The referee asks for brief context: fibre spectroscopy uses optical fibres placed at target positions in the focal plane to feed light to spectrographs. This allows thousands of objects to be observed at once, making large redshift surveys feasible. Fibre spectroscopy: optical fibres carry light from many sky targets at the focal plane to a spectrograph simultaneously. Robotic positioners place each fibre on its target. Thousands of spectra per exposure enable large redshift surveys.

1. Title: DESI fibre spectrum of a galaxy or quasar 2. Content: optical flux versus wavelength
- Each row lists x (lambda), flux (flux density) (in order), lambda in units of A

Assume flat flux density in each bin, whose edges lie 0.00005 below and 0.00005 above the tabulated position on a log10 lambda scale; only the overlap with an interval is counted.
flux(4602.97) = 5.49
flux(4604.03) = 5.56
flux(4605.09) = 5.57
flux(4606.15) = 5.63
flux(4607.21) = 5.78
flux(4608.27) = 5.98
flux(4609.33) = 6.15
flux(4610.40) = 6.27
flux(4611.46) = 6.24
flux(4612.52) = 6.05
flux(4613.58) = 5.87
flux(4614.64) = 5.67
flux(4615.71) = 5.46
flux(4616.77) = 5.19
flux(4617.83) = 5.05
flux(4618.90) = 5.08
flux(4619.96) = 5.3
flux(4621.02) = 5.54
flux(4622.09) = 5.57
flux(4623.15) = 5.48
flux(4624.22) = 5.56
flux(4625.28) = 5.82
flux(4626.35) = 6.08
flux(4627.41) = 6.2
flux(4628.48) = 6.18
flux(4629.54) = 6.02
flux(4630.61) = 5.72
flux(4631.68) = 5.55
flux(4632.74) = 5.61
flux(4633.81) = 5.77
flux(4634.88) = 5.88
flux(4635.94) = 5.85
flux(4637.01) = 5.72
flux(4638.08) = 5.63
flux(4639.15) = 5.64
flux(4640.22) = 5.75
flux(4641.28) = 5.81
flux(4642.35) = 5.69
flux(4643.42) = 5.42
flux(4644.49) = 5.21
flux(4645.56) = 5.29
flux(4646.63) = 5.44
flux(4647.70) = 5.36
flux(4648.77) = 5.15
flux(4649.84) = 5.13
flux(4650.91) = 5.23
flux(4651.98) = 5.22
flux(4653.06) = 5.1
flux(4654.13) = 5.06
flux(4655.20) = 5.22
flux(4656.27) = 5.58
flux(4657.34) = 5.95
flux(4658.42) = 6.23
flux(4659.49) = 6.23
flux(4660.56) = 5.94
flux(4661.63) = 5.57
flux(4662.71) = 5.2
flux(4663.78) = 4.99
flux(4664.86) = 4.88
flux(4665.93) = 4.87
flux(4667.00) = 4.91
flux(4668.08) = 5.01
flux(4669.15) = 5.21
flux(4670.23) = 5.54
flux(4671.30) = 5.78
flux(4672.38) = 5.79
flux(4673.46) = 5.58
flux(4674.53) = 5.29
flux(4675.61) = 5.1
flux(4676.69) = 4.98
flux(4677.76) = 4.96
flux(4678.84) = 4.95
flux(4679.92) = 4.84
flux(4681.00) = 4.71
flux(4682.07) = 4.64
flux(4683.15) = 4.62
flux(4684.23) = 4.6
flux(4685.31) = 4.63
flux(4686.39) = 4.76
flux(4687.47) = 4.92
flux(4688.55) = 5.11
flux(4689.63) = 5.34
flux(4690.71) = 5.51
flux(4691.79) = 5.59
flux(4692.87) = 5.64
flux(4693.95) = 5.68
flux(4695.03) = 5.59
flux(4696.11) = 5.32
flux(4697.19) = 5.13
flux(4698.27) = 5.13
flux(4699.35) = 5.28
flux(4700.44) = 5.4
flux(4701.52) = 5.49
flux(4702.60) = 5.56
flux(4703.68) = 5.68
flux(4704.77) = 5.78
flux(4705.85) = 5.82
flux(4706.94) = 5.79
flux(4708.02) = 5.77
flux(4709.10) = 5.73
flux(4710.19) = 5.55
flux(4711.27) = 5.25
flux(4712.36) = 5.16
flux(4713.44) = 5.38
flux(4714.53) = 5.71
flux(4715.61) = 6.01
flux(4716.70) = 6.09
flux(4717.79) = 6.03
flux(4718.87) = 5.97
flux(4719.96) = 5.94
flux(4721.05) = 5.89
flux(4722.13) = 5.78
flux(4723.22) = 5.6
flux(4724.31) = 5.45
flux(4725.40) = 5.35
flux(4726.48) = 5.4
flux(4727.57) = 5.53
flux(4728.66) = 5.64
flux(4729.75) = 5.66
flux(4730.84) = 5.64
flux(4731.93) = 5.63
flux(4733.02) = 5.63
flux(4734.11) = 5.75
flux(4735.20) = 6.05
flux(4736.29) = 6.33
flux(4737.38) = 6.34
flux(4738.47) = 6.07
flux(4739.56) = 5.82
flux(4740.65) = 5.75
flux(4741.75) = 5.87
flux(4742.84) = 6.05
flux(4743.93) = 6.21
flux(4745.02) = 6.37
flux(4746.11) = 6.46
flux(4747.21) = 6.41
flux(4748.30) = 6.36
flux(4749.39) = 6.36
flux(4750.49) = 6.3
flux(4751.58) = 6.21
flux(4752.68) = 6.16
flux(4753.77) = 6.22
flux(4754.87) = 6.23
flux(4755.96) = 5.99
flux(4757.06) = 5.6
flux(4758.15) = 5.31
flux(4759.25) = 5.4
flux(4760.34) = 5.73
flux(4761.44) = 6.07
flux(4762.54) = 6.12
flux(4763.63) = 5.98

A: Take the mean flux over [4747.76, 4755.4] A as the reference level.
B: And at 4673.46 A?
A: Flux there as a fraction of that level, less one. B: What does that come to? -0.11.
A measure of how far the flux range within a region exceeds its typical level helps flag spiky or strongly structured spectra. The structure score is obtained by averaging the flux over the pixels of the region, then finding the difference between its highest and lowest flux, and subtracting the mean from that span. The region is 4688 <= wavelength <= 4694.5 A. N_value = -4.91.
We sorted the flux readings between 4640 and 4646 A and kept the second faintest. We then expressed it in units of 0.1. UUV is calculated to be 53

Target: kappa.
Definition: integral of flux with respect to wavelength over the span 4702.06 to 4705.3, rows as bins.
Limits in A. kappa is 18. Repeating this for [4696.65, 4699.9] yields 17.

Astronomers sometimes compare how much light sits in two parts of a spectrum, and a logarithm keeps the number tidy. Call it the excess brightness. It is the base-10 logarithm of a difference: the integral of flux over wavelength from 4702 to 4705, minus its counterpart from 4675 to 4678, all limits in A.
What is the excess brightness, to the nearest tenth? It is 0.3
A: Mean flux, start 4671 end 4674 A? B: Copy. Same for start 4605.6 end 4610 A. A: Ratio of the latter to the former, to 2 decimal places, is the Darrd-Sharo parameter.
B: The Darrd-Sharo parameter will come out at 1.03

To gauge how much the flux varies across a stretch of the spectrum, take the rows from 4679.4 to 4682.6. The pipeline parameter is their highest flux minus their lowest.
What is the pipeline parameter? 0.20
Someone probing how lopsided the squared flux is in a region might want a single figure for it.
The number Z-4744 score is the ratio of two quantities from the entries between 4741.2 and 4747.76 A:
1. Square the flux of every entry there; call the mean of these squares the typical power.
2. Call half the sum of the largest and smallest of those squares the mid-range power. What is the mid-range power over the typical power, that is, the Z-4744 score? 0.98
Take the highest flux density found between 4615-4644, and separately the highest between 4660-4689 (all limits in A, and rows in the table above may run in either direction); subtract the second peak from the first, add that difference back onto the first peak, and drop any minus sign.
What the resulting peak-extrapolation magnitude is 6.5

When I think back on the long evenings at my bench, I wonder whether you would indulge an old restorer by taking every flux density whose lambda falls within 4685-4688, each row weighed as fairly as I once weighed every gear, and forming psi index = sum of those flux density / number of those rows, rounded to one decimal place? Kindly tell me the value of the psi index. 4.8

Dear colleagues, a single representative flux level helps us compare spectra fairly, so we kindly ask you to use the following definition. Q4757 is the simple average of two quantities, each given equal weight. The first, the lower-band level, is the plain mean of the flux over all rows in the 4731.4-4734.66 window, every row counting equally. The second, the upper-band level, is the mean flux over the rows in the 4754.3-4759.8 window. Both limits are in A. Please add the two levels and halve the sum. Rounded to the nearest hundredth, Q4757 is 5.69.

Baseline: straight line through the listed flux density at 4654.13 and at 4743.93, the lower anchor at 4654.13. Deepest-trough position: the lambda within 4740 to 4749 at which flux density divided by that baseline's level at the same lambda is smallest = 4740.65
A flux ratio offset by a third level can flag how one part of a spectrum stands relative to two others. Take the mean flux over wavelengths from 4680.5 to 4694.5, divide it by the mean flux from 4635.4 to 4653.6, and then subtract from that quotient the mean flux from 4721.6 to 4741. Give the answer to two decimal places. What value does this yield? -4.82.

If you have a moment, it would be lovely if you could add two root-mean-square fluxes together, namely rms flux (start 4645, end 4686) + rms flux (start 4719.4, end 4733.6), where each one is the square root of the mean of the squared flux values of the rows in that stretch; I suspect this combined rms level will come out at 10.9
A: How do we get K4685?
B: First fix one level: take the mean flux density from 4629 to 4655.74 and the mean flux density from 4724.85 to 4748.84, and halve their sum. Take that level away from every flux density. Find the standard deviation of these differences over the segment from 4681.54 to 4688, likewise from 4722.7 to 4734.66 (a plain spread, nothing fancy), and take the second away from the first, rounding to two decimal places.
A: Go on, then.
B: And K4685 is 0.00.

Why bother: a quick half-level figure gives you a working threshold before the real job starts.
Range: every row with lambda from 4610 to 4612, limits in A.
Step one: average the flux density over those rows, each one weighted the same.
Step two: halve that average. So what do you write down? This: 3.13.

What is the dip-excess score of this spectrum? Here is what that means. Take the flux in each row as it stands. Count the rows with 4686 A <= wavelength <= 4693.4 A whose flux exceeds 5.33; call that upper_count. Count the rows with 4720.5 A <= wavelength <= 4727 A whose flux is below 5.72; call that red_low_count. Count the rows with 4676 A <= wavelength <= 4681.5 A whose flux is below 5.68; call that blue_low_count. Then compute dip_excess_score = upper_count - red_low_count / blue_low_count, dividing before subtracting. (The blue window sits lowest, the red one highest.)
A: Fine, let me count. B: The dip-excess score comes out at 3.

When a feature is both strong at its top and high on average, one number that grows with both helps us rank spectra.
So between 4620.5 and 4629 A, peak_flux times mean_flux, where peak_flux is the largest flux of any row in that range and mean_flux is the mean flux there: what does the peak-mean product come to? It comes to 36.0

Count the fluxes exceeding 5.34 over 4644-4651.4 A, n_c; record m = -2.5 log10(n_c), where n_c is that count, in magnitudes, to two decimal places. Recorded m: -0.75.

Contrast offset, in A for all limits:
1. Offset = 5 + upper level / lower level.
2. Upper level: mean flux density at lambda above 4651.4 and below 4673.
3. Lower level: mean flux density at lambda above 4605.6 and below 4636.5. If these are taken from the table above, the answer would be 5.94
